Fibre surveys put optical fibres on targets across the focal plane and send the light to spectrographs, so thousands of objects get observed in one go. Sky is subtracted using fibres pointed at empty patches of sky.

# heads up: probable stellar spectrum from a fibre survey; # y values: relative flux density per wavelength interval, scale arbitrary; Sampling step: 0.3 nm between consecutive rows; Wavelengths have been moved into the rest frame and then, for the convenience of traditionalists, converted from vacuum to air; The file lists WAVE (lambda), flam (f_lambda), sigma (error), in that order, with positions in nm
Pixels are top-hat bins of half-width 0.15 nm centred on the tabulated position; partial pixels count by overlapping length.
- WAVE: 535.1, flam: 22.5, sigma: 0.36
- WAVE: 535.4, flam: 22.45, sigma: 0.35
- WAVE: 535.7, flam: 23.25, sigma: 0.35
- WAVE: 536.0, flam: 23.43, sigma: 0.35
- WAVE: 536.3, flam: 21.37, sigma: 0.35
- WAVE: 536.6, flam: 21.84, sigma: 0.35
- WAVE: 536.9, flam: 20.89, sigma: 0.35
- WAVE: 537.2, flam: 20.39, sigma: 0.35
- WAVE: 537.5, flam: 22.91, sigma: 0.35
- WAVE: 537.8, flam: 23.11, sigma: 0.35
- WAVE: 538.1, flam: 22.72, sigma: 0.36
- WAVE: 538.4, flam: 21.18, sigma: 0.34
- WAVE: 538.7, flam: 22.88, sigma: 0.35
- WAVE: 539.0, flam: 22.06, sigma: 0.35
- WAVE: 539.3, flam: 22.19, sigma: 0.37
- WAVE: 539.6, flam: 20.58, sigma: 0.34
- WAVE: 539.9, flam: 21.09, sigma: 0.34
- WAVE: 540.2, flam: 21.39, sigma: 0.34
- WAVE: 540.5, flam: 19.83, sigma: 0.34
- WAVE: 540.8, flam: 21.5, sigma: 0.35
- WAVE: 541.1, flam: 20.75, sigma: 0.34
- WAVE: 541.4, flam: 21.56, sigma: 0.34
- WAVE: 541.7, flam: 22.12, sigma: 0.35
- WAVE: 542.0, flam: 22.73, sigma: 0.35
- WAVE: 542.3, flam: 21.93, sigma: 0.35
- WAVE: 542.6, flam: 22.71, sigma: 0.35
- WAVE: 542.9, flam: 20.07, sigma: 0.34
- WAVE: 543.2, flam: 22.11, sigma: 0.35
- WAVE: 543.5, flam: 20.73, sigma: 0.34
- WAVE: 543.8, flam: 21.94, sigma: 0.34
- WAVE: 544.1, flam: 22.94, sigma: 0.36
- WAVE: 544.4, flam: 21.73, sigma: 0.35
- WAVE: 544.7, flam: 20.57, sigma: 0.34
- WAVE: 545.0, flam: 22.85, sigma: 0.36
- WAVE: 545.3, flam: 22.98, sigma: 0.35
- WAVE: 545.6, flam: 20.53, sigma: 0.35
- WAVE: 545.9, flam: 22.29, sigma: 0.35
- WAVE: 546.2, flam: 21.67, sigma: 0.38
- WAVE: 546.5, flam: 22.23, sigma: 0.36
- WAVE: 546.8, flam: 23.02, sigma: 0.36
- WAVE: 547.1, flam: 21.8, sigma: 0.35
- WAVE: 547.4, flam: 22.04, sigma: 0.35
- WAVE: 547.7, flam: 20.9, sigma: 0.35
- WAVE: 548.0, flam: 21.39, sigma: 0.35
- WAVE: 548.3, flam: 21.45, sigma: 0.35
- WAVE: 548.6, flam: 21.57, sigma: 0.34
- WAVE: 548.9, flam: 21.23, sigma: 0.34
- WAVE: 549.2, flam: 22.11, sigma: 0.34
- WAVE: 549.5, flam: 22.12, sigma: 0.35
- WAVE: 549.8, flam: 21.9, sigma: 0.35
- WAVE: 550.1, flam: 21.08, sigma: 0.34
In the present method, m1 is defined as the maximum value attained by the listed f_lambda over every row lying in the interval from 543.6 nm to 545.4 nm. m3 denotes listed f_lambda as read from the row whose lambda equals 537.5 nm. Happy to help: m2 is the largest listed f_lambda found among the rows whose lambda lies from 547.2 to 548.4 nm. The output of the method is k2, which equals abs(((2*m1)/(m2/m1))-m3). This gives 25.0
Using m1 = 22.98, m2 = 22.04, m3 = 22.91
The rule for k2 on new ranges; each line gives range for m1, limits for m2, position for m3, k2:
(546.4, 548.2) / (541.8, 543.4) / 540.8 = 25.1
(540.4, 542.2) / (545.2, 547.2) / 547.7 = 24.0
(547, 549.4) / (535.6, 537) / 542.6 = 19.0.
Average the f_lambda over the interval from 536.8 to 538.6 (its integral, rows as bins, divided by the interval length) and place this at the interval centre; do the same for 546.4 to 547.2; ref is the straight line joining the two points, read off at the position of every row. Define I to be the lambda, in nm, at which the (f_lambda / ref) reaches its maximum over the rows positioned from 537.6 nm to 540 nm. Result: 537.8 nm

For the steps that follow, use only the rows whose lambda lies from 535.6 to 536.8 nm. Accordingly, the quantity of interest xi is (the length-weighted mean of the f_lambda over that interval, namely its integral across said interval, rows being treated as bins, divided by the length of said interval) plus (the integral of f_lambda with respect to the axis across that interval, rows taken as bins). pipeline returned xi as 49.2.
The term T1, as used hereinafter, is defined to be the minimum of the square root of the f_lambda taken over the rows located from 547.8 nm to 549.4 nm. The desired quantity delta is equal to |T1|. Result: 4.61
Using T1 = 4.61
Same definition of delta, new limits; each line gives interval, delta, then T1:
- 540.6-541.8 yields 4.56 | 4.56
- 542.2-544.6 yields 4.48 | 4.48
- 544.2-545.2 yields 4.54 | 4.54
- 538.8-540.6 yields 4.45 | 4.45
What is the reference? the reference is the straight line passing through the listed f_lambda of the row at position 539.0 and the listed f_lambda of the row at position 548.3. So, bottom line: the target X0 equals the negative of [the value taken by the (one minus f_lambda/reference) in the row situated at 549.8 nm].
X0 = 0.03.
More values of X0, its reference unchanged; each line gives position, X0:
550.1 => -0.01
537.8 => 0.04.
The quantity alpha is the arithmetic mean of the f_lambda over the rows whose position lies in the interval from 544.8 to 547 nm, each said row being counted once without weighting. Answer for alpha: 22.22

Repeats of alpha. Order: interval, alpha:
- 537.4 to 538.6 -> 22.48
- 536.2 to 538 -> 21.75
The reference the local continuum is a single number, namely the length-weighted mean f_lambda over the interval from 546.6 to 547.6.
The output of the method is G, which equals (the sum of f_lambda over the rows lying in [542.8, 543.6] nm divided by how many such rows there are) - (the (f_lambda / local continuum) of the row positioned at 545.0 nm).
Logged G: 19.9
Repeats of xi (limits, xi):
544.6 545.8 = 48.0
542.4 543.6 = 47.2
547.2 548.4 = 47.2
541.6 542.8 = 49.0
